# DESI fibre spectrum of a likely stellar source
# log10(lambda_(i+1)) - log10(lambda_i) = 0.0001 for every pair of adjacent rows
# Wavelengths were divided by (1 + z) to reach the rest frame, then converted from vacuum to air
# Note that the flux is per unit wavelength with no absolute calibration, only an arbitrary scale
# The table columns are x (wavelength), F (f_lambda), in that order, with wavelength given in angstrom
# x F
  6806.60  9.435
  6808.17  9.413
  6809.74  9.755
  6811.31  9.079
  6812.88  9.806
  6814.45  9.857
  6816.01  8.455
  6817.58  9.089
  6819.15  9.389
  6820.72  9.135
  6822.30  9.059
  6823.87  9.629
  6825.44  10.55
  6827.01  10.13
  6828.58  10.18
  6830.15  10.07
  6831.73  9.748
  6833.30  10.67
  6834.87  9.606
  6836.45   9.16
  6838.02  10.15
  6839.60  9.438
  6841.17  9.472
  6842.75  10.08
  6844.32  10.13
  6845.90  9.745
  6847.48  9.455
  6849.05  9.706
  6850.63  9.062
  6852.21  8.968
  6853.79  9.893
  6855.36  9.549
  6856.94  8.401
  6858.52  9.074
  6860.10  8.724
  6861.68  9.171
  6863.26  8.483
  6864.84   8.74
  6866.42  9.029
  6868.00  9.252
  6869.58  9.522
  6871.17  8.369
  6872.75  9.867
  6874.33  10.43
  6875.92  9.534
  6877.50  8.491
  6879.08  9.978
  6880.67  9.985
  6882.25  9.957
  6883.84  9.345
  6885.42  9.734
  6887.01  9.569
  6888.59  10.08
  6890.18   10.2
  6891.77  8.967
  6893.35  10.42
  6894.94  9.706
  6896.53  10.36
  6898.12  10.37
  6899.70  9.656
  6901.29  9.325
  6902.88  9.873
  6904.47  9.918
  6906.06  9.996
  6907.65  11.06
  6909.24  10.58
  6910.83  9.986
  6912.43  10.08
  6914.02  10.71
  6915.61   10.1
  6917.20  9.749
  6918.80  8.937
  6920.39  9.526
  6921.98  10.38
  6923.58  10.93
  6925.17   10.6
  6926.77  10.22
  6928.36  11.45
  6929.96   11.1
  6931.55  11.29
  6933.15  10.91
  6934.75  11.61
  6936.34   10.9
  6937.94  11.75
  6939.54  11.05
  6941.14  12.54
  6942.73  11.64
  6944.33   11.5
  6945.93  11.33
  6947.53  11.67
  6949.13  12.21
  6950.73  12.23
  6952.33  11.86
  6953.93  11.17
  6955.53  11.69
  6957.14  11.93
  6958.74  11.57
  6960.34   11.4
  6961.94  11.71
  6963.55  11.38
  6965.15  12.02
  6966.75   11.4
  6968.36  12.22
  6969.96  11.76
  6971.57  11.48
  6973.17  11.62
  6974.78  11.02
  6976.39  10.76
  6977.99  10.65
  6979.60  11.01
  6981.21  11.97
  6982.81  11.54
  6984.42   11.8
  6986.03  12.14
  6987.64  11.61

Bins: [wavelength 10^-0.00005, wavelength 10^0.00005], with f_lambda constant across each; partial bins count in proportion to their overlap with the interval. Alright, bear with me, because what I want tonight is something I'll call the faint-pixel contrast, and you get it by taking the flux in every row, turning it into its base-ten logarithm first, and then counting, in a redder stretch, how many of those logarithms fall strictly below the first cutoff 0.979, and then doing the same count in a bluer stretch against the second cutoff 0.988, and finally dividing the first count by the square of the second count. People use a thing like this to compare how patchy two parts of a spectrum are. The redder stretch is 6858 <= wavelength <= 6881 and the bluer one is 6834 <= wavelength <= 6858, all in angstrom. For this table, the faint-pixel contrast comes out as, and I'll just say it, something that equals 0.10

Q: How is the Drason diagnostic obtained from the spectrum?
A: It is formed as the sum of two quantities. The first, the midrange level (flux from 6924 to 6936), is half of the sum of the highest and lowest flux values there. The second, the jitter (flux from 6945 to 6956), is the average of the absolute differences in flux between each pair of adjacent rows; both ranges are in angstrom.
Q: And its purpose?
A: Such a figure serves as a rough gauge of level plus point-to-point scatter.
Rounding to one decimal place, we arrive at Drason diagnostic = 11.3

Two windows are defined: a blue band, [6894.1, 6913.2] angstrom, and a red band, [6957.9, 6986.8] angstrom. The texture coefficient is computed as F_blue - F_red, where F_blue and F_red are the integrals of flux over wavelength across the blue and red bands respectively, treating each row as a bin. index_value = -141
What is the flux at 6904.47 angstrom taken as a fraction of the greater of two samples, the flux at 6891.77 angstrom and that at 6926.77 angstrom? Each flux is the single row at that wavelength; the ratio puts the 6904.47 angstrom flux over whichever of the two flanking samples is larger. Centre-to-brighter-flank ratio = 0.97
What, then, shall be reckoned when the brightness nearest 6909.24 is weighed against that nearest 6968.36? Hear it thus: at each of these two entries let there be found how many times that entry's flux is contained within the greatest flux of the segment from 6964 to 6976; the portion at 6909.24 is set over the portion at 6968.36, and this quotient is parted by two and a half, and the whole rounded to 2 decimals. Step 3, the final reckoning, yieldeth 0.46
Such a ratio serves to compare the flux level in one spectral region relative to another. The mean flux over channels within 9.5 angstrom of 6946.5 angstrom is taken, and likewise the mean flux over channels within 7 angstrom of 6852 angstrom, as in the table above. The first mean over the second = 1.26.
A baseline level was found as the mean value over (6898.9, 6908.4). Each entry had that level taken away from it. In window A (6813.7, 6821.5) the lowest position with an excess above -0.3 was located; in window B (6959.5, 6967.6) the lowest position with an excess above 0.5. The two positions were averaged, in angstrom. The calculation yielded 6887.4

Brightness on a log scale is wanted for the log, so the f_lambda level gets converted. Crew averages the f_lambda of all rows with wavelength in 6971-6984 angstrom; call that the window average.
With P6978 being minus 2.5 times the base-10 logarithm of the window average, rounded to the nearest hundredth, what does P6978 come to -2.63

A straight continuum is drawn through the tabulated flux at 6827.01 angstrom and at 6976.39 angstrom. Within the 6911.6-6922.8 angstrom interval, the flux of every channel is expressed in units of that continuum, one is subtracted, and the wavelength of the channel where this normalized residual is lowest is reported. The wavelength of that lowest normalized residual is 6918.80 angstrom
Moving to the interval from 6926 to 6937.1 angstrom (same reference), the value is 6926.77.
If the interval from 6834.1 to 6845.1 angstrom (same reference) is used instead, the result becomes 6836.45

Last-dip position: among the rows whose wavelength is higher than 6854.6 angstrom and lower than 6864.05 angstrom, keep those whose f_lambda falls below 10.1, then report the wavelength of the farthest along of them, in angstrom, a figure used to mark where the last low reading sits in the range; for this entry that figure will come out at 6863.26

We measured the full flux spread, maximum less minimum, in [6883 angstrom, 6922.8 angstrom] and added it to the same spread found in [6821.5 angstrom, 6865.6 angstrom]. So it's 4.4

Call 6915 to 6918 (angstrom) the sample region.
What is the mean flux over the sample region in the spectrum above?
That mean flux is 9.9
